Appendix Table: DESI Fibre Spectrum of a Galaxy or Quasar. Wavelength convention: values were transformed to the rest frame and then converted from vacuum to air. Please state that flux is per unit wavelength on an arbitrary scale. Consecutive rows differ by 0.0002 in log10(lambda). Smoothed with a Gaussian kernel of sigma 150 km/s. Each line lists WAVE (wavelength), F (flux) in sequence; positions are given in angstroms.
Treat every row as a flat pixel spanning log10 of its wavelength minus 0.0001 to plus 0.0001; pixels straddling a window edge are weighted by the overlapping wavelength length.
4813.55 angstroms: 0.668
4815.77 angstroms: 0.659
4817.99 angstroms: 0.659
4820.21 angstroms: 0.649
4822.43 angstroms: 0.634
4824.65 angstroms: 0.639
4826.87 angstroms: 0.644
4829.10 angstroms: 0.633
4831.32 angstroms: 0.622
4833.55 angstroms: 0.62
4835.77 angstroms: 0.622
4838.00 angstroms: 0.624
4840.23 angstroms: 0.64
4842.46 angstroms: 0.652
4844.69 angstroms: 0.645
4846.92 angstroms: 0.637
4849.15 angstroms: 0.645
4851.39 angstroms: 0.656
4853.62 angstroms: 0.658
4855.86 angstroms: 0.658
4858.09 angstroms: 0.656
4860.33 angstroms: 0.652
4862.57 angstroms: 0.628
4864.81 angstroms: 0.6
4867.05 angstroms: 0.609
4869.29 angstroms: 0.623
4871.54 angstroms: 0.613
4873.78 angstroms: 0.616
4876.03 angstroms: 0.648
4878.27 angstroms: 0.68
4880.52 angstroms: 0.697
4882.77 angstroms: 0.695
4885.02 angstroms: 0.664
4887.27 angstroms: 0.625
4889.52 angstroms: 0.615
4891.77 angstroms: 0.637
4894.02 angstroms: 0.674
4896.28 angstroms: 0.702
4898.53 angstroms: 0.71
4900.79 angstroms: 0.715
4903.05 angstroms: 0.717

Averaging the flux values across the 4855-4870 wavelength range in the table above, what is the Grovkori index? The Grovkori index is 0.632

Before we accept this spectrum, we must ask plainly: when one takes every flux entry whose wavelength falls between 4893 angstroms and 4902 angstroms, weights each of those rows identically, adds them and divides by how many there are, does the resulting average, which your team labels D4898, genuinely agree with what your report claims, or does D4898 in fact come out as 0.700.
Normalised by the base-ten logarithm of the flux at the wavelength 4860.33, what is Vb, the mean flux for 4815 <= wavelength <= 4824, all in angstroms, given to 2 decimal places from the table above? -3.50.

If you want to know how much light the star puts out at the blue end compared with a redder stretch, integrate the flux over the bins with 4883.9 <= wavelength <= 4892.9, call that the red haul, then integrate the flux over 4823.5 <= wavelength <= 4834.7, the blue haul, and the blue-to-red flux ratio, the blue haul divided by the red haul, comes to 1.2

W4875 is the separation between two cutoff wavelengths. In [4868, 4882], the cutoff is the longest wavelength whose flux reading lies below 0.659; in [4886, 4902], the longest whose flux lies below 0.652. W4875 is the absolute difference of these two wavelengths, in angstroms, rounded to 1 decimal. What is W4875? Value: 15.7 angstroms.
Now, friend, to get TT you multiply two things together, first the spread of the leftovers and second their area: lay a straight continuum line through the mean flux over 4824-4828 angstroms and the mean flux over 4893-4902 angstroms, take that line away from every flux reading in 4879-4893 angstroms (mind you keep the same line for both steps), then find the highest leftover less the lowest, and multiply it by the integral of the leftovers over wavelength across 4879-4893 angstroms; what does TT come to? -0.043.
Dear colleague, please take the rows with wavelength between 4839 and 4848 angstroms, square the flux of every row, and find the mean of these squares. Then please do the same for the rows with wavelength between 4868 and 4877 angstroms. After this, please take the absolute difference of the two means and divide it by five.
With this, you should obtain 0.005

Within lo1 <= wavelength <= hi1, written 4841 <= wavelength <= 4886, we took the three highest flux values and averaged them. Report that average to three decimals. 0.691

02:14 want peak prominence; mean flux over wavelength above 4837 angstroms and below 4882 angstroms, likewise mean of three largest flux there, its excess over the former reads 0.036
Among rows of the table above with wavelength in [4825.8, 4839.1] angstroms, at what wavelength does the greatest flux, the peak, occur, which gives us 4826.87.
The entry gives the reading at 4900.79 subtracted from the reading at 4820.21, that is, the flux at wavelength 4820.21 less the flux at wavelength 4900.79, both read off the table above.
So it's -0.07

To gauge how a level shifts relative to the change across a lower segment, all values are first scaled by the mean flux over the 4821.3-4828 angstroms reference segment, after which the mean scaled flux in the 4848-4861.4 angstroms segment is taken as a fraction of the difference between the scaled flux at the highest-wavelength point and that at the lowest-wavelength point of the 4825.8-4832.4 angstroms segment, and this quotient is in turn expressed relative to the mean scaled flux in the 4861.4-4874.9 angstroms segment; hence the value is -31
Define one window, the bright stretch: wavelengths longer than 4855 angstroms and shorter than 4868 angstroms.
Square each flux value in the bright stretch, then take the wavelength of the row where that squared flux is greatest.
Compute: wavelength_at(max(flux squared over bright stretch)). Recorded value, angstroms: 4855.86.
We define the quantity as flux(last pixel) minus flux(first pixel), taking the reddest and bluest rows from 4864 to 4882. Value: 0.10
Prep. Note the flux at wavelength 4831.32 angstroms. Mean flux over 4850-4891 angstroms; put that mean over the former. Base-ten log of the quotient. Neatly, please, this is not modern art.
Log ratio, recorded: 0.015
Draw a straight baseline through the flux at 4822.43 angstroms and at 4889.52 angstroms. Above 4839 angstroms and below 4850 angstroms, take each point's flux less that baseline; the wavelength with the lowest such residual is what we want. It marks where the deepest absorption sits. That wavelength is 4846.92 angstroms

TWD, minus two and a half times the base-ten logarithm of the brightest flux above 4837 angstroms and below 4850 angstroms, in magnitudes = 0.46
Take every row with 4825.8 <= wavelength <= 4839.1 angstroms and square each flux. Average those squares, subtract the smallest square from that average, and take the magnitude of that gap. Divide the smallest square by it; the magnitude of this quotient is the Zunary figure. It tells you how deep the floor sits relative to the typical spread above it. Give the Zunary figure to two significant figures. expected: 41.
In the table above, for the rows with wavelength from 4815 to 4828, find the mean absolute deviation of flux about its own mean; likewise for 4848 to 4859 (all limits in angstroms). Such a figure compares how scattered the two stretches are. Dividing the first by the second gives 2.2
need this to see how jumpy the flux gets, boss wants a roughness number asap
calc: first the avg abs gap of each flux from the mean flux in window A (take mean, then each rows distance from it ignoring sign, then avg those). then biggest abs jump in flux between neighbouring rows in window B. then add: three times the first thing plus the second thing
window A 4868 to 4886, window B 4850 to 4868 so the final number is 0.12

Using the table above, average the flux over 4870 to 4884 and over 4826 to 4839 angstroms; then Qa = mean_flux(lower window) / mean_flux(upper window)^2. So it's 1.45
